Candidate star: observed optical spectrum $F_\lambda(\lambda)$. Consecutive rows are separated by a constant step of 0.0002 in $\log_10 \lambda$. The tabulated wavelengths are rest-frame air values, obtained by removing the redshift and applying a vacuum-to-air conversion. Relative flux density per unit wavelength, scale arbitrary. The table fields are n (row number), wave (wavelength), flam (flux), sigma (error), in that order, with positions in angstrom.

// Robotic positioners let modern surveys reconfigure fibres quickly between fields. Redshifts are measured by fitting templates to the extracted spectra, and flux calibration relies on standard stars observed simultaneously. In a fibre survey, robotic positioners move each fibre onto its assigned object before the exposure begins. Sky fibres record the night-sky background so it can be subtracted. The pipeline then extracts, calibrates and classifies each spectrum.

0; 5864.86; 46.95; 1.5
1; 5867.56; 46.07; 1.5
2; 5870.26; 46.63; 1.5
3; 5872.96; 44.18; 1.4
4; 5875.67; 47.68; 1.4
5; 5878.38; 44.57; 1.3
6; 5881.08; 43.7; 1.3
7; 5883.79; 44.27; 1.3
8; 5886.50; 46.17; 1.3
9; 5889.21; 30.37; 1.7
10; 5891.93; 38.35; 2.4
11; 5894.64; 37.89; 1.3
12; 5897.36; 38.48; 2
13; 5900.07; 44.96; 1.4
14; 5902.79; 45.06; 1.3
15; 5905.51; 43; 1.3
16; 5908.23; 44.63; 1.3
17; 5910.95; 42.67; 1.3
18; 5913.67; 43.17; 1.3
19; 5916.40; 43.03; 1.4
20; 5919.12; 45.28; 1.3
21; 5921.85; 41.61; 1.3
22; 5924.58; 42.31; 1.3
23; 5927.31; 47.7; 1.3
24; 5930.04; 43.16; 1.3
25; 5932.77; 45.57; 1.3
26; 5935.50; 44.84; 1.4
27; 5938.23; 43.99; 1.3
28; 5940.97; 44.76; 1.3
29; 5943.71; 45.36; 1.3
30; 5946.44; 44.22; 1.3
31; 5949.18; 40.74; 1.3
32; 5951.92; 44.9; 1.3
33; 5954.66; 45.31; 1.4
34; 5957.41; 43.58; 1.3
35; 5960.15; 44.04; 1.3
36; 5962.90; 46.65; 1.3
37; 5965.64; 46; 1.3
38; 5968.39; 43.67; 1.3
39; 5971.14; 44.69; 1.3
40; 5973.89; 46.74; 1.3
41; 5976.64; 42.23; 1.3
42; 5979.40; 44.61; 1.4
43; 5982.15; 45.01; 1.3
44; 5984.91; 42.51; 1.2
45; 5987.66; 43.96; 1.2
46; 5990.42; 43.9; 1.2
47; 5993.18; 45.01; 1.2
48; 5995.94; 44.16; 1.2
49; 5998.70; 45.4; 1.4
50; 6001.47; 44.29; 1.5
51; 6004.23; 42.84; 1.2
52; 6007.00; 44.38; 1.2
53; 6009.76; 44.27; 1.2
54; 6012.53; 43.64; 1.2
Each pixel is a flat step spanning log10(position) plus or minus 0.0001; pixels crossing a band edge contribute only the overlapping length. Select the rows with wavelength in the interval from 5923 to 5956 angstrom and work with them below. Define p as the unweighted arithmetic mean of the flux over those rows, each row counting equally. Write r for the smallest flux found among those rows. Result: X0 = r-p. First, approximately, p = 44.4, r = 40.74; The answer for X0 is -4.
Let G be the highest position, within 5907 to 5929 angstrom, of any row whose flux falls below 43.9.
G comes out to 5924.58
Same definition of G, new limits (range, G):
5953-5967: 5957.41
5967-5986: 5984.91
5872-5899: 5897.36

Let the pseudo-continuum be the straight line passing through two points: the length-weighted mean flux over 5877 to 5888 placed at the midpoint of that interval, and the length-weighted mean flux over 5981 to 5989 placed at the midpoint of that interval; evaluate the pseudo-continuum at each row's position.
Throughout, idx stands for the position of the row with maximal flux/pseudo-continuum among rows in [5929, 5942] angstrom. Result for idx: 5932.77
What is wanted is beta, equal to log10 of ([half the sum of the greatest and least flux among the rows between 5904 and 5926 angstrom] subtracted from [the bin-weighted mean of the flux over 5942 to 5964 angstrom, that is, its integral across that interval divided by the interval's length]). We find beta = -0.1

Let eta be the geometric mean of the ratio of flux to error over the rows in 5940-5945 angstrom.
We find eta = 34.7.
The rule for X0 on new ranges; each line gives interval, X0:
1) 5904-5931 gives -2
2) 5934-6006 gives -4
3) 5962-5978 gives -3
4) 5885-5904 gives -10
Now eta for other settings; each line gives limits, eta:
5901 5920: 33.4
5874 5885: 34.0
